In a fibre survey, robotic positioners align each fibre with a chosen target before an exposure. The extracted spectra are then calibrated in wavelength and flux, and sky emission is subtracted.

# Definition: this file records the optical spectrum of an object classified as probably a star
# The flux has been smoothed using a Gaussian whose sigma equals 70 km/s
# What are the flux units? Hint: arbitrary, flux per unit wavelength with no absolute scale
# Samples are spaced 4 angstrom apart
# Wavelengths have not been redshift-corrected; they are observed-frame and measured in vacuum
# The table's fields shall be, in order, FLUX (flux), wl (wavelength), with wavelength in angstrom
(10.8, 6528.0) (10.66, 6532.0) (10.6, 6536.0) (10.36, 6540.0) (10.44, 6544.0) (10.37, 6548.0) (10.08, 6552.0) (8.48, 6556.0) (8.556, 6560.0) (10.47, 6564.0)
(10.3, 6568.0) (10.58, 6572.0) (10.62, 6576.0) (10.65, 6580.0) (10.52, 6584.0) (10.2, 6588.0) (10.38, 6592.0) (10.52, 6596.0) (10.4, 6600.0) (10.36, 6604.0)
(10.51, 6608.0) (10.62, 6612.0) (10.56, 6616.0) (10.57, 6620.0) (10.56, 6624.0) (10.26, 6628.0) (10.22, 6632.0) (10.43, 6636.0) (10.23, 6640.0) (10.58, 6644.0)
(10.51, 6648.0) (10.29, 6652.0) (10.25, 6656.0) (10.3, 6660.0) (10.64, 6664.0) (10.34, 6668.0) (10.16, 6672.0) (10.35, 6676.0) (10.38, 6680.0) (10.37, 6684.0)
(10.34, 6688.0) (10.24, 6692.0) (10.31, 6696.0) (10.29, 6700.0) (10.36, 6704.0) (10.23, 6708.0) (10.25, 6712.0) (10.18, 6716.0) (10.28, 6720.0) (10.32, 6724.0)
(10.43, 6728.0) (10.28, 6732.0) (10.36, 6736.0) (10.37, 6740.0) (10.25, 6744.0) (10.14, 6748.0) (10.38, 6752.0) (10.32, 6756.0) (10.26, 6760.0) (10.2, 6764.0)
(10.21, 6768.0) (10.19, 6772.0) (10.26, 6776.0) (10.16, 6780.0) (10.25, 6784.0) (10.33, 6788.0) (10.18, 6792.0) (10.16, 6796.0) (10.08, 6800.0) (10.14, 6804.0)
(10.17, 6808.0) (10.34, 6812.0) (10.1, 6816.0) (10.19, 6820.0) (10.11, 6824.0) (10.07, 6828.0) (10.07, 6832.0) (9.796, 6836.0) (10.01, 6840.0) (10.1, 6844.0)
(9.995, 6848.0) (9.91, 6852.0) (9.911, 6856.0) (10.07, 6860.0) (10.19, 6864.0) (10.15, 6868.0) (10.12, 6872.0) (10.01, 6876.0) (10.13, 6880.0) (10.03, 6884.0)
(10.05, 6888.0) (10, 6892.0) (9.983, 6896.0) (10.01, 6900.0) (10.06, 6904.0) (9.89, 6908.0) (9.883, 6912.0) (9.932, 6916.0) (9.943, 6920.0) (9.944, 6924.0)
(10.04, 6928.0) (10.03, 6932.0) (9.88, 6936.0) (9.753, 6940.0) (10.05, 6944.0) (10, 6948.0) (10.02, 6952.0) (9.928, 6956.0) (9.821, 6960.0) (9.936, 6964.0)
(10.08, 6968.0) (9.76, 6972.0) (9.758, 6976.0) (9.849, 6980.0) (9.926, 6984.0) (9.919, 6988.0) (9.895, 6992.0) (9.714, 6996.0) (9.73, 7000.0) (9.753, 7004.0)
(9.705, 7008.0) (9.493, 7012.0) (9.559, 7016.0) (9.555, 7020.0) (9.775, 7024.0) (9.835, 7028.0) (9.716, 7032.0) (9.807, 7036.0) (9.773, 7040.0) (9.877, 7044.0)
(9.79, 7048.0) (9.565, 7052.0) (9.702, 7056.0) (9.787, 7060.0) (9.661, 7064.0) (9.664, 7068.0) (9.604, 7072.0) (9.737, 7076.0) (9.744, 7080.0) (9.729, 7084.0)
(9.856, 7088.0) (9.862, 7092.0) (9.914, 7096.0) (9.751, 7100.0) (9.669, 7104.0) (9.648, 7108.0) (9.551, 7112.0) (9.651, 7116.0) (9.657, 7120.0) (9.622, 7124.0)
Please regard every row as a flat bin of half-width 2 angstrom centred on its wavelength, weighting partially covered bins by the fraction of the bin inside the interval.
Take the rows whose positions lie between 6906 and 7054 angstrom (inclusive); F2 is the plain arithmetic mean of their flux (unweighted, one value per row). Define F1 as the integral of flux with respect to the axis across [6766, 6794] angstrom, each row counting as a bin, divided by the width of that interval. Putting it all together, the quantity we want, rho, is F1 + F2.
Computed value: 20.1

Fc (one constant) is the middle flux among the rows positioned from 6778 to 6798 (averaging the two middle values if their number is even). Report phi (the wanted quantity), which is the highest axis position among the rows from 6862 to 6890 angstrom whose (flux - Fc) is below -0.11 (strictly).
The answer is 6888.0 angstrom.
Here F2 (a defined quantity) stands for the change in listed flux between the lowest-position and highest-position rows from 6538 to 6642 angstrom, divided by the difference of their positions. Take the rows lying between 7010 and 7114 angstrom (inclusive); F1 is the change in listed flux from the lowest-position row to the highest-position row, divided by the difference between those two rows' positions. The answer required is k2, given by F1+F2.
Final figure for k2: -0.0007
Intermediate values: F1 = 0.0006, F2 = -0.001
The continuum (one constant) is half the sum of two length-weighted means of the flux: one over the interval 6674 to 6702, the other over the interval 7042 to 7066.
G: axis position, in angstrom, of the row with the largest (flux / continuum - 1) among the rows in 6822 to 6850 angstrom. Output 6824.0 angstrom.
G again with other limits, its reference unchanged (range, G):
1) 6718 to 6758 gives 6728.0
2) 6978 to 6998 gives 6984.0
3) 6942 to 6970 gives 6968.0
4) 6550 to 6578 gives 6576.0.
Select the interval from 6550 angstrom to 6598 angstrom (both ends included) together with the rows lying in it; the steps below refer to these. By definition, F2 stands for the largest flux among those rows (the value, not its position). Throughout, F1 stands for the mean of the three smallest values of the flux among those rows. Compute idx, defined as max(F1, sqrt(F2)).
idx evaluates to 9.0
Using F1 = 9.0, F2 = 10.65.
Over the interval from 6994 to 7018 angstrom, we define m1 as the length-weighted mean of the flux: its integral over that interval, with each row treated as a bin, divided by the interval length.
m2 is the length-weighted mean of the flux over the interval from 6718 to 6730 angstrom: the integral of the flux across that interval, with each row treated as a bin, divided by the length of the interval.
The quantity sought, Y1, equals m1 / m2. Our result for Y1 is 0.93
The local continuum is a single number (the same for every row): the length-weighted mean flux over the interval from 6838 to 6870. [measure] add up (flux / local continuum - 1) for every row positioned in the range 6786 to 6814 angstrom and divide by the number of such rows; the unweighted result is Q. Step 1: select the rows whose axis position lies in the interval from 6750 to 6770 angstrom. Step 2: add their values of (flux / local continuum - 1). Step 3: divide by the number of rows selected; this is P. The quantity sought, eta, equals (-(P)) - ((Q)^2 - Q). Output -0.01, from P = 0.02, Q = 0.02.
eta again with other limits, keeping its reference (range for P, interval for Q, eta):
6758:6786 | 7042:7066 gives -0.05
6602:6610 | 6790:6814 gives -0.03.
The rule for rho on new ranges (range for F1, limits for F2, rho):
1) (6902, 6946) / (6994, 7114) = 19.7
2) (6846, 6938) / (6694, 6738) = 20.3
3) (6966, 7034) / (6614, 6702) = 20.1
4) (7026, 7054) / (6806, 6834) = 19.9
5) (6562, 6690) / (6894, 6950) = 20.4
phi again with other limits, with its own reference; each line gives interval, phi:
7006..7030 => 7028.0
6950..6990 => 6988.0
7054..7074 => 7072.0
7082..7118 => 7116.0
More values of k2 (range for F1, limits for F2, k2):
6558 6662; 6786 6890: 0.0146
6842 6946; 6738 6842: -0.0041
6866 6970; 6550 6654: 0.0014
